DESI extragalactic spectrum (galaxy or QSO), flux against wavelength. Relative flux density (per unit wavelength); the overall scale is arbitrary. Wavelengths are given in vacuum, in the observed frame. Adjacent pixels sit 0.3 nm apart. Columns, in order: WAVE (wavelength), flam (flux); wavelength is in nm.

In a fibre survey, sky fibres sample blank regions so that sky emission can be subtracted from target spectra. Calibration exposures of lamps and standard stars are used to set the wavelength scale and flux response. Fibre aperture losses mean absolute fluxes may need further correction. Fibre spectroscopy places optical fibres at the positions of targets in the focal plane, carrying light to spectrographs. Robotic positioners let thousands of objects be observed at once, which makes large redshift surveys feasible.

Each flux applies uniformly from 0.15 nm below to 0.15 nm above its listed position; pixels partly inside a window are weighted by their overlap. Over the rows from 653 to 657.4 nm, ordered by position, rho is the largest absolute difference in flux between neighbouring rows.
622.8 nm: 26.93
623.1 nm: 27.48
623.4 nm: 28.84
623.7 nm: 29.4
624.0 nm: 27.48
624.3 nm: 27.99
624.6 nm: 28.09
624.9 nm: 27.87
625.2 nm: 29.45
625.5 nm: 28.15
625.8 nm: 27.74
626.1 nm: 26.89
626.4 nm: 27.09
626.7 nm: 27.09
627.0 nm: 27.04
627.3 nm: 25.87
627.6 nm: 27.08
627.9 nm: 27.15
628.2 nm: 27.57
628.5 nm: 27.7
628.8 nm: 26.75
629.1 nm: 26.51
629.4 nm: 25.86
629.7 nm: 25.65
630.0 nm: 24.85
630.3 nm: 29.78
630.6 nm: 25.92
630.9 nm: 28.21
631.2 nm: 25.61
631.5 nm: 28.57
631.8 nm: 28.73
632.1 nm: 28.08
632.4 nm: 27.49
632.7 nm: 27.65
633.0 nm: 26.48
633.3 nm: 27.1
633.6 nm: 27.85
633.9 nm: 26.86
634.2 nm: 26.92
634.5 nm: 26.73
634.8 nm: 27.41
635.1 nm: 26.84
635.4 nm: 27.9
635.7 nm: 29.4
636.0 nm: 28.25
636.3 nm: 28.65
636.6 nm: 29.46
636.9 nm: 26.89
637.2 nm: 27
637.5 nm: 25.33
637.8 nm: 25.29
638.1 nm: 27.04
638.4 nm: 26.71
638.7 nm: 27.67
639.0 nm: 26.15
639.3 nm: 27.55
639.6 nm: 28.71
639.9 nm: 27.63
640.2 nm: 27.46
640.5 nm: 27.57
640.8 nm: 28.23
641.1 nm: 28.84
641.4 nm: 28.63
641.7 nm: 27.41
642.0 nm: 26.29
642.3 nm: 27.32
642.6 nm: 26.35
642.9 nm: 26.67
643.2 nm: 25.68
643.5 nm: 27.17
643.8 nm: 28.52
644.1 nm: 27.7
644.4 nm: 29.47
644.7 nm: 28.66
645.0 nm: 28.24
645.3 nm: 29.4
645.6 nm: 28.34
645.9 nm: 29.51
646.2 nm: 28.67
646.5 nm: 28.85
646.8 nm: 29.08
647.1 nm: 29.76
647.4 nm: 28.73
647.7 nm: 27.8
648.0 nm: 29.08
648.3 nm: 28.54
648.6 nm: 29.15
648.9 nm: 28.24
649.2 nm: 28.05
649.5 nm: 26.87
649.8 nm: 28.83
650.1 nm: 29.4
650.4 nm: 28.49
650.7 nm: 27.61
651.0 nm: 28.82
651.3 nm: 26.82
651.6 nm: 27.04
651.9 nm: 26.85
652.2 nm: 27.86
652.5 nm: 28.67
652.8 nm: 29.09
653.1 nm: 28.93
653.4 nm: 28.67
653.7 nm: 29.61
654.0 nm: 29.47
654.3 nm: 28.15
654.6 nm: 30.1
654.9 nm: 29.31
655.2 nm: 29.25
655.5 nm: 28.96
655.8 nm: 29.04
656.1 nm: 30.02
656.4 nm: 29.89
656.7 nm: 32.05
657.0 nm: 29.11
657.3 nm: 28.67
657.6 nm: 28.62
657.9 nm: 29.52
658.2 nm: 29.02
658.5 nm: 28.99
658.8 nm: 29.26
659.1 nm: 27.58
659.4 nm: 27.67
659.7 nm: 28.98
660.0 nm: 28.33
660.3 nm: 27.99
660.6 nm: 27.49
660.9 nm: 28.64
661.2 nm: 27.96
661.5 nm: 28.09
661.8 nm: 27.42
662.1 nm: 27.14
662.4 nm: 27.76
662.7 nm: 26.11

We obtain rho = 2.9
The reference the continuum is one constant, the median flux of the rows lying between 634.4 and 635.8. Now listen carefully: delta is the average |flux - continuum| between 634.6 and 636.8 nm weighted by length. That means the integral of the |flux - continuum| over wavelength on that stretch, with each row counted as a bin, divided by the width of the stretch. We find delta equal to 1.0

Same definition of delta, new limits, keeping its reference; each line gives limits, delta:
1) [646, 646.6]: 1.4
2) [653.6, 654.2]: 2.0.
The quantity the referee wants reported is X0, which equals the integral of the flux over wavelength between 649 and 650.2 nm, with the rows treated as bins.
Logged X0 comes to 33.9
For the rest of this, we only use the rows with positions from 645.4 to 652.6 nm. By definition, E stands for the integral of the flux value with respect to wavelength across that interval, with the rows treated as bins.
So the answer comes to 204.4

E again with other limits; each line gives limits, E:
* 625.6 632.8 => 195.3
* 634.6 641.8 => 198.6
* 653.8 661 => 208.9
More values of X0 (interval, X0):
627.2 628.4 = 32.4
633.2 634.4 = 32.6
